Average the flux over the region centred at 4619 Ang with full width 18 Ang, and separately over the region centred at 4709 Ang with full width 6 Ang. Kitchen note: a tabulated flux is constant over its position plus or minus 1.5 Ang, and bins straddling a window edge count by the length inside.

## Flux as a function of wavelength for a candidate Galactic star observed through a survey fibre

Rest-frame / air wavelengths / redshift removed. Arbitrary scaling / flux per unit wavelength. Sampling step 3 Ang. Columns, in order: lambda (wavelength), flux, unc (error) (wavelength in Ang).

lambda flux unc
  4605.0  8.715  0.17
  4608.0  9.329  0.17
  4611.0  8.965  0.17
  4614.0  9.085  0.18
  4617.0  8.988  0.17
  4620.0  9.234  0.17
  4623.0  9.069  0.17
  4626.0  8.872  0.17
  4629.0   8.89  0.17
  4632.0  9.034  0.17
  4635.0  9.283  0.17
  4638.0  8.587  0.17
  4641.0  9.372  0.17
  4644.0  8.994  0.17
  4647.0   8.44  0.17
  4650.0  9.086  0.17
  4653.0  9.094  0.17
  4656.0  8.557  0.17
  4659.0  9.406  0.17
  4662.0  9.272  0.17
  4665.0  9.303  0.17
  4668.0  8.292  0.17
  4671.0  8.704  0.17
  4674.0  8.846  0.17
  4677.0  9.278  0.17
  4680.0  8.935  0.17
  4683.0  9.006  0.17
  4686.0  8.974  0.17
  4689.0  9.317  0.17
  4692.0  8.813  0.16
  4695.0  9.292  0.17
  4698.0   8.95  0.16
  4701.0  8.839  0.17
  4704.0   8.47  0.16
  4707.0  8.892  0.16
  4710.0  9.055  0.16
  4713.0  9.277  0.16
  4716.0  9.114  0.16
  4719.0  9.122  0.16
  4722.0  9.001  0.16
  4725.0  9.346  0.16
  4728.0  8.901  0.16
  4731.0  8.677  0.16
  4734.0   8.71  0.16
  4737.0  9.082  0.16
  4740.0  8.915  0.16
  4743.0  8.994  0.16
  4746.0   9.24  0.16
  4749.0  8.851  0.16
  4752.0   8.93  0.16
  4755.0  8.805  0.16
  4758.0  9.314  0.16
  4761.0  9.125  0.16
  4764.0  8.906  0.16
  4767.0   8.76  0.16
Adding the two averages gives 18.0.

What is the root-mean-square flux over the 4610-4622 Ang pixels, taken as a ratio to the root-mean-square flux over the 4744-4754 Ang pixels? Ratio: 1.01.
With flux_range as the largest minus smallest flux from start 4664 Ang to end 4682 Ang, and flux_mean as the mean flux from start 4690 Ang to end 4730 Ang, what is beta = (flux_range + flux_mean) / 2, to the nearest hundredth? 5.01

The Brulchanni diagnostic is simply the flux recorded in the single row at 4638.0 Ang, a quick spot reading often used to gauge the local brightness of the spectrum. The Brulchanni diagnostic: 8.587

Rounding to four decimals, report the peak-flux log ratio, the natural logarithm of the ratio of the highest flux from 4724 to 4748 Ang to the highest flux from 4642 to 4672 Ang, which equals -0.0064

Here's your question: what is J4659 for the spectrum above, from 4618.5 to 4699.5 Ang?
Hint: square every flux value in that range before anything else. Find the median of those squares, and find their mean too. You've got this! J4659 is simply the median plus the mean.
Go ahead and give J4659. 162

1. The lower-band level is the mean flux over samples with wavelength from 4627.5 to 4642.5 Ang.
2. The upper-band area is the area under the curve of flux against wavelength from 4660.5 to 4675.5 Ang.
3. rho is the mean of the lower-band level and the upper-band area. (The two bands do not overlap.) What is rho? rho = 71.1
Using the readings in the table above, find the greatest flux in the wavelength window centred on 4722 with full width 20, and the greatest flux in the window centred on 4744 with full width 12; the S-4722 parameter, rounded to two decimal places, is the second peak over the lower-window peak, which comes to 0.99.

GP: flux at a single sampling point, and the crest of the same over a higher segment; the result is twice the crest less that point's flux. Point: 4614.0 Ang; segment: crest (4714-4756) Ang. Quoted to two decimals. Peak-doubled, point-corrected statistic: 9.61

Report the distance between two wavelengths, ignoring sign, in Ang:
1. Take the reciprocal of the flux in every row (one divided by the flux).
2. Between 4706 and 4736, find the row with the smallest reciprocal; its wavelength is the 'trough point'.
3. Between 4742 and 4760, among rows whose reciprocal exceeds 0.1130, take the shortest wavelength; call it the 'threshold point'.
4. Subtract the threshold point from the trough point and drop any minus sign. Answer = 30 Ang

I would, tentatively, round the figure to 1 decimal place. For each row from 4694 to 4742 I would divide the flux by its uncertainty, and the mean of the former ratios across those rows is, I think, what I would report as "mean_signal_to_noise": 55.7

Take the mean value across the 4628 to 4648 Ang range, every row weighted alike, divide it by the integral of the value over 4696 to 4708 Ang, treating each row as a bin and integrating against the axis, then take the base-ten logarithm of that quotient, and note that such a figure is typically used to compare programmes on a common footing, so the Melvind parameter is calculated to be -1.07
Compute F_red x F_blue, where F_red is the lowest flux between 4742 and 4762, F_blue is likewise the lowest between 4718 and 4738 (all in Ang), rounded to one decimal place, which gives 76.4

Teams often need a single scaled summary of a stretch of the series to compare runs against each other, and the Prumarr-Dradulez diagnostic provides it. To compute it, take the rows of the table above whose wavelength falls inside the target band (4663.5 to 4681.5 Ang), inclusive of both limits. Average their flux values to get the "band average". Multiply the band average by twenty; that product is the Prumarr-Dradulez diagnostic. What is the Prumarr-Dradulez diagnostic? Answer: 178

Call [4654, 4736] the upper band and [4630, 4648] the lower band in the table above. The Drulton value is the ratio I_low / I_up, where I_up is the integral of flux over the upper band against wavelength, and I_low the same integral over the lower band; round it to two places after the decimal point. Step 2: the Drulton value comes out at 0.22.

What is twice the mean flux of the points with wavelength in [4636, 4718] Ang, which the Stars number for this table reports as 17.9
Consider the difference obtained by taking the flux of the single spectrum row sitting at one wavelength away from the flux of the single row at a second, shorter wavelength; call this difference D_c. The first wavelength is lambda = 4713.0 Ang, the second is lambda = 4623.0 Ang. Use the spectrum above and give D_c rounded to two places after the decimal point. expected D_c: -0.21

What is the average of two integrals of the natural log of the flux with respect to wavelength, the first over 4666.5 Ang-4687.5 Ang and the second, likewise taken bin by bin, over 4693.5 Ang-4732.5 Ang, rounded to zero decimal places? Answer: 66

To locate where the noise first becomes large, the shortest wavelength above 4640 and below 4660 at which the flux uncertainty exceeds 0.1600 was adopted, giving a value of 4641.0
